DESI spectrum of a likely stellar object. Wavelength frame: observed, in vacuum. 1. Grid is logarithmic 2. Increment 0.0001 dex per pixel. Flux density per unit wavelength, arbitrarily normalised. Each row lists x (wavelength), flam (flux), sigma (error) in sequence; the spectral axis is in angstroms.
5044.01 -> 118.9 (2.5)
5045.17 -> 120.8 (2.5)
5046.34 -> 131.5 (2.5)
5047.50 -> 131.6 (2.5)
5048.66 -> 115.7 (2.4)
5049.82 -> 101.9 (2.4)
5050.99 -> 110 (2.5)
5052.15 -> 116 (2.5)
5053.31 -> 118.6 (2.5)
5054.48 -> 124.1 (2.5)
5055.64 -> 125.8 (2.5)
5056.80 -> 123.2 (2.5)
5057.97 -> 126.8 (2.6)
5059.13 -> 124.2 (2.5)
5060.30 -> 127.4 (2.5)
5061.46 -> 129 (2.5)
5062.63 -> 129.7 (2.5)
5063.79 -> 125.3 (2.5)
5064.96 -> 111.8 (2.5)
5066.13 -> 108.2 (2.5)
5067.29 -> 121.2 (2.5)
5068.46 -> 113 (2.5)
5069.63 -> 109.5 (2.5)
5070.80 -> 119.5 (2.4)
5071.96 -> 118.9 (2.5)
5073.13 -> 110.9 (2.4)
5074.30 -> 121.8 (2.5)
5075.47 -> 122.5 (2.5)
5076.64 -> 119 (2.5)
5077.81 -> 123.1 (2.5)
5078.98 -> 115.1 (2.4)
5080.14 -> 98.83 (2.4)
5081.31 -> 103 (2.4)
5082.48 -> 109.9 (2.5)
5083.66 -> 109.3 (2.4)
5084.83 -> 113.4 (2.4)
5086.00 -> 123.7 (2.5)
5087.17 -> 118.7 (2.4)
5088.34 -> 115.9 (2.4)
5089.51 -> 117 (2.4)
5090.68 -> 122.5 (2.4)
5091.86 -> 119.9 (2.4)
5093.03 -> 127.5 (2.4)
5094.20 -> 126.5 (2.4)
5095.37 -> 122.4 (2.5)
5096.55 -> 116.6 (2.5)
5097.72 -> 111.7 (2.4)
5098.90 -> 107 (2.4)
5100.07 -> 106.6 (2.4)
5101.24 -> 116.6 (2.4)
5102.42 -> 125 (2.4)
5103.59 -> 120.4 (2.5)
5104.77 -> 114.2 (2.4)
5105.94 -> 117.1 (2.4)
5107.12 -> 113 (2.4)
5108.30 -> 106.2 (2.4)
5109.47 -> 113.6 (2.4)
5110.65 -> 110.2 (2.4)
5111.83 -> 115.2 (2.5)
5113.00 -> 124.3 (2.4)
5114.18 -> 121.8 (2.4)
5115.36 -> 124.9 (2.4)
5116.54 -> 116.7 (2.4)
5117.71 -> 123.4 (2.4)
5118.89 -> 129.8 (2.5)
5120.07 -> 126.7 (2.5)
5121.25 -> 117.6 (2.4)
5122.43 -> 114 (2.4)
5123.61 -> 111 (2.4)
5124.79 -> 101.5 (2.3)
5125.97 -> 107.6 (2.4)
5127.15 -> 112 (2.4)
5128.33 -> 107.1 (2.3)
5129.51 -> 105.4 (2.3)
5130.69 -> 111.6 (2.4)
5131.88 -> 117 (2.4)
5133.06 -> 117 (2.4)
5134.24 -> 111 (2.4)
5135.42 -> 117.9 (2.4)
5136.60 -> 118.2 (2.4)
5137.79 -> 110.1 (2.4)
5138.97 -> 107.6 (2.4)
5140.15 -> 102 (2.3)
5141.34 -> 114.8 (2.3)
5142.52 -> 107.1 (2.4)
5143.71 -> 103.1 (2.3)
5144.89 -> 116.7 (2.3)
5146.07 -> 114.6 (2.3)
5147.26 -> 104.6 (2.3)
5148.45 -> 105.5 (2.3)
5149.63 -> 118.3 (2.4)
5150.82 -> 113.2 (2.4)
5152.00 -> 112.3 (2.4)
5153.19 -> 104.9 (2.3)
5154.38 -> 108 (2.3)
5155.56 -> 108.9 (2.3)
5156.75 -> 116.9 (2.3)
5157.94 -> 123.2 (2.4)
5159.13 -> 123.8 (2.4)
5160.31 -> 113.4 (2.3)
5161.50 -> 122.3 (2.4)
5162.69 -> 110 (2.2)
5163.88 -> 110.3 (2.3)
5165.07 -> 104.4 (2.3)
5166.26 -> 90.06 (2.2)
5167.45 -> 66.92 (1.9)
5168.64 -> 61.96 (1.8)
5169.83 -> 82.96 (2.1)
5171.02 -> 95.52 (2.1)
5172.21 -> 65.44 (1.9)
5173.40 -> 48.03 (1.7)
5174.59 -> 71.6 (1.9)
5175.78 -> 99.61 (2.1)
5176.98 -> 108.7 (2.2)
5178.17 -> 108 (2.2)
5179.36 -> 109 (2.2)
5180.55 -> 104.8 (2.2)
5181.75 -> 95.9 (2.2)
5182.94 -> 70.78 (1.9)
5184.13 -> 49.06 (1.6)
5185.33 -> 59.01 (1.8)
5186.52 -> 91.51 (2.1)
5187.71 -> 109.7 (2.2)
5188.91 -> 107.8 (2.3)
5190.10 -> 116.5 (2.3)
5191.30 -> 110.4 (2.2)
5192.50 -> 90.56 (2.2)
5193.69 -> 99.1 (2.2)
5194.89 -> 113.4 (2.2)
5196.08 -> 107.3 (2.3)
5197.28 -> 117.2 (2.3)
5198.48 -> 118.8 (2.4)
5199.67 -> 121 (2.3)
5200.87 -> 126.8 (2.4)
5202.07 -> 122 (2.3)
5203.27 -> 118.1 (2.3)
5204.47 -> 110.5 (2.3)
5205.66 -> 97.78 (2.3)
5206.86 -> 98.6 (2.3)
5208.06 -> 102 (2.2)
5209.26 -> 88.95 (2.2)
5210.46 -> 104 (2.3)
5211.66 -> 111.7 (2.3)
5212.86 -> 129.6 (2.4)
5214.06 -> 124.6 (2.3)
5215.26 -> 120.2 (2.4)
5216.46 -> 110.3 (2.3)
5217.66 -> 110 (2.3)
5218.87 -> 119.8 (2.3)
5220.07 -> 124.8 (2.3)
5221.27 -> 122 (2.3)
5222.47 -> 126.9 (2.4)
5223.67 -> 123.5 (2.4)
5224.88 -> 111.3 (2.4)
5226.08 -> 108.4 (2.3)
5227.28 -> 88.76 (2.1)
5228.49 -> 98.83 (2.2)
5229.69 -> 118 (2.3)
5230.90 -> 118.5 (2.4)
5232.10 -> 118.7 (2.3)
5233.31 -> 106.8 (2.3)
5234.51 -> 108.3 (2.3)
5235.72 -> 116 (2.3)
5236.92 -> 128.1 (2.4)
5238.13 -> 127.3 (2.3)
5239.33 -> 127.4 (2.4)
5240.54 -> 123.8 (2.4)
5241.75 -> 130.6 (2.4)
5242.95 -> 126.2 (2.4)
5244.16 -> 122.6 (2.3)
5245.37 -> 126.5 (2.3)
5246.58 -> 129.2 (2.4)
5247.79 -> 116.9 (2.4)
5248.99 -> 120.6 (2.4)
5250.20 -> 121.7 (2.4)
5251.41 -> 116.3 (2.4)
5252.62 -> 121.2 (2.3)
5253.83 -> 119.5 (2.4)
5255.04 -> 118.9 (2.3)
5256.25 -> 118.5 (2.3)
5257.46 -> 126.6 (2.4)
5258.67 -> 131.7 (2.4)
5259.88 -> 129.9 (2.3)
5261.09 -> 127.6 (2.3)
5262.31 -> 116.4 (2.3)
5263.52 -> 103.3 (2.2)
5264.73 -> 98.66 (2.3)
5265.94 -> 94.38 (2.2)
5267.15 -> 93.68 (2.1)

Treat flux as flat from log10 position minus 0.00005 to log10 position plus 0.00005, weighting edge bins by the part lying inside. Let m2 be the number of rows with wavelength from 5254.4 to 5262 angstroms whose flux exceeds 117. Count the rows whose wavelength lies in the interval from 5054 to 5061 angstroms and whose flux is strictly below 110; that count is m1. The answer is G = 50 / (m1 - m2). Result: -8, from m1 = 0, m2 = 6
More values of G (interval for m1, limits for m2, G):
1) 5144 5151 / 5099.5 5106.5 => -50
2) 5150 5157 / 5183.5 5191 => 17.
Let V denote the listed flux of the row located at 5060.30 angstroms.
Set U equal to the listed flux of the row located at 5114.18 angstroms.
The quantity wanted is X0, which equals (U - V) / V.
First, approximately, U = 121.8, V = 127.4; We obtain -0.04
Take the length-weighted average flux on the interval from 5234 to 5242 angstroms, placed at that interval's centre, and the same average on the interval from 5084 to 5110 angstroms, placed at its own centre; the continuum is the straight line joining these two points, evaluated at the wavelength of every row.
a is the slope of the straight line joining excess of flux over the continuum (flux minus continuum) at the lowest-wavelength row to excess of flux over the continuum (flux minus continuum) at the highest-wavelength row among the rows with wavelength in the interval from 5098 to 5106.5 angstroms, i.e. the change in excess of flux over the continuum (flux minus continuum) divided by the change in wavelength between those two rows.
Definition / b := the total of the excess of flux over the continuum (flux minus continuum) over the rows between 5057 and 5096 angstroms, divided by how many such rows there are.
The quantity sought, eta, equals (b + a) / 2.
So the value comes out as 2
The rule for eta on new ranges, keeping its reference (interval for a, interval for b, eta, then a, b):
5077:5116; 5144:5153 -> -3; 0.0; -7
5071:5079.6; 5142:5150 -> -5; -0.6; -9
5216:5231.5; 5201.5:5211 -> -8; 0.5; -16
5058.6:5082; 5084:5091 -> 0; -1.0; 2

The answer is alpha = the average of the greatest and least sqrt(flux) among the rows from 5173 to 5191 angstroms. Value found 8.9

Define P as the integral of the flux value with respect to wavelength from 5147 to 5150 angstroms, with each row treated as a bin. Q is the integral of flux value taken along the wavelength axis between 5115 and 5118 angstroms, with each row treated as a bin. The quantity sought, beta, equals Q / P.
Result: 1.1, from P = 328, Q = 365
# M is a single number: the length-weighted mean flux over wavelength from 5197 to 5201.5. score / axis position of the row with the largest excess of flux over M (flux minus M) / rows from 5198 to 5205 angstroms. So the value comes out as 5200.87 angstroms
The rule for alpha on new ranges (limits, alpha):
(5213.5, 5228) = 10.3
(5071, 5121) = 10.7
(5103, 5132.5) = 10.7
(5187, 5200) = 10.3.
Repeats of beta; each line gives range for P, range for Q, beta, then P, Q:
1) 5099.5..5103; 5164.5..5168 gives 0.8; 406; 305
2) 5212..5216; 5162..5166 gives 0.9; 494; 428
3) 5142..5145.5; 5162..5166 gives 1.1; 382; 428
